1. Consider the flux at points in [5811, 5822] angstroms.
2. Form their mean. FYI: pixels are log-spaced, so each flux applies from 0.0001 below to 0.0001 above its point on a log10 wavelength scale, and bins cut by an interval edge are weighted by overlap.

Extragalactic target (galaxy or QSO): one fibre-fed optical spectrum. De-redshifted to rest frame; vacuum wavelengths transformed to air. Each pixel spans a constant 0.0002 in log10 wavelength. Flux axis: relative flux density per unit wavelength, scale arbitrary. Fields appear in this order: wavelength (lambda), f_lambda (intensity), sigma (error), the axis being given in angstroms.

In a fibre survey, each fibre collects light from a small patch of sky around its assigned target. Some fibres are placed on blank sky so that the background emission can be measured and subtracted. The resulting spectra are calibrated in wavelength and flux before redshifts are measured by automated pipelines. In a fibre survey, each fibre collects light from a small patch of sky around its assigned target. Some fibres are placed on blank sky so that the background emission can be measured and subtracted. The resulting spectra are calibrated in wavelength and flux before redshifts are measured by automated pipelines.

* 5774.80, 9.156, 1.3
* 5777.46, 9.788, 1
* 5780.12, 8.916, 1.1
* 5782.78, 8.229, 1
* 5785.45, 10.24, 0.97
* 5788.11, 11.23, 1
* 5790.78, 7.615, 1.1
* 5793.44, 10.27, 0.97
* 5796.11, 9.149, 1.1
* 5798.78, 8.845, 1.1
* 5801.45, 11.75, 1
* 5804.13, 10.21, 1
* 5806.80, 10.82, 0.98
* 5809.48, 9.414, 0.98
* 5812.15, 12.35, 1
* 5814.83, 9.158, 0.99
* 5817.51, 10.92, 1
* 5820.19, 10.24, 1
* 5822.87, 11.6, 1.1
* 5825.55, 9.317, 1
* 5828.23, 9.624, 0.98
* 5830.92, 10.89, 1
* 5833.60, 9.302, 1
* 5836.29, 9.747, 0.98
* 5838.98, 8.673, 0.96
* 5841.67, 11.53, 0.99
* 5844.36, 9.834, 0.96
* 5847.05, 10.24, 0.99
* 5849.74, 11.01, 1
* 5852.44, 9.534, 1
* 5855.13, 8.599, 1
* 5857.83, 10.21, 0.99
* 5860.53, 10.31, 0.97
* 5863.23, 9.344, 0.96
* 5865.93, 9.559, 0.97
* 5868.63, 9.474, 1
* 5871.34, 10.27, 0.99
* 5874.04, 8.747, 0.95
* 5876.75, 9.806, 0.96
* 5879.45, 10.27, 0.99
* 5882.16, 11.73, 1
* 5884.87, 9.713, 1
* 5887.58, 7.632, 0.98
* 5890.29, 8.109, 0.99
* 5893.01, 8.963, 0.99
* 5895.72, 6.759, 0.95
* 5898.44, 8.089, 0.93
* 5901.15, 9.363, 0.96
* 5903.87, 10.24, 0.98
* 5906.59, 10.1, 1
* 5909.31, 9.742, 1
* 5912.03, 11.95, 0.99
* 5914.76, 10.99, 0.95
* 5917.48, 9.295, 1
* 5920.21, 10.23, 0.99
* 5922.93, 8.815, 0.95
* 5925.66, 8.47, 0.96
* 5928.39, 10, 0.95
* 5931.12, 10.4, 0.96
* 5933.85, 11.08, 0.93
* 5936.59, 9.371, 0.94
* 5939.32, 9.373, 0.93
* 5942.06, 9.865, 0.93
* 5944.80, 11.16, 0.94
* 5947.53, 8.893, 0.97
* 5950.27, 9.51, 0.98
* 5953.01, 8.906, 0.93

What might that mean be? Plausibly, 10.7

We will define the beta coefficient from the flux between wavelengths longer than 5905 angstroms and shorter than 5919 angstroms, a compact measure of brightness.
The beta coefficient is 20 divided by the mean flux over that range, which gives 1.92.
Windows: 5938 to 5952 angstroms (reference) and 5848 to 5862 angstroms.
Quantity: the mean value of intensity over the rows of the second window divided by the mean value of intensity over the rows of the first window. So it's 1.02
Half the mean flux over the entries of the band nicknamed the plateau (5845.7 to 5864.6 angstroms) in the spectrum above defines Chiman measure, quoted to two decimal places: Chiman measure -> 4.95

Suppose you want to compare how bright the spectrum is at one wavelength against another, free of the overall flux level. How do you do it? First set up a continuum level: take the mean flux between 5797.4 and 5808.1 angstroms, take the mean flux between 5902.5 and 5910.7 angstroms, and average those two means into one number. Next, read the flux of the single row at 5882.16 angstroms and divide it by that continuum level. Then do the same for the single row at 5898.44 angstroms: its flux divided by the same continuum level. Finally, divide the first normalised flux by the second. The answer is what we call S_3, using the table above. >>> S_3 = 1.45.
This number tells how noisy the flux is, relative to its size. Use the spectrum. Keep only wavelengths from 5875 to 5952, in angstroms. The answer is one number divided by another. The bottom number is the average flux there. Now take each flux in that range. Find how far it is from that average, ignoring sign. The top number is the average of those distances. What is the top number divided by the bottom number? 0.09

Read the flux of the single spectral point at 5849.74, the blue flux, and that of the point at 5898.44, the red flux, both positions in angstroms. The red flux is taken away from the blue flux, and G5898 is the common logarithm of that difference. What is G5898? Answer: 0.47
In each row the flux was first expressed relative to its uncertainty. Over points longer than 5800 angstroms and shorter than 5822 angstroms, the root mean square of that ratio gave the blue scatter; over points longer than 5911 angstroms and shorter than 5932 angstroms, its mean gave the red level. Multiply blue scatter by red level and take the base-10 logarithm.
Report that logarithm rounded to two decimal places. 2.04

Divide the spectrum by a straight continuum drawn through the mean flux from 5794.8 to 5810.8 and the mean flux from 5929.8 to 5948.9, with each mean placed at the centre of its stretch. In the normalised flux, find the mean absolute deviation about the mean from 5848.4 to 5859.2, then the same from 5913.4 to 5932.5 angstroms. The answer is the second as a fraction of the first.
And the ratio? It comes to 0.98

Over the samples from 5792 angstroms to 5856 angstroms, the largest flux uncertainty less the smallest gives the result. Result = 0.140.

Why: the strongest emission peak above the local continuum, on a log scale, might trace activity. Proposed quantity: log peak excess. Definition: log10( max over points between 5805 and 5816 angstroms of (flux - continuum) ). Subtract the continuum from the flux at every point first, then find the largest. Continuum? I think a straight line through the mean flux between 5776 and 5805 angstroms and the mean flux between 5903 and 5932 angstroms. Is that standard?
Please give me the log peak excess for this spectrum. 0.42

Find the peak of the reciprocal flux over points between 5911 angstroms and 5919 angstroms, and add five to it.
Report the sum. 5.11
